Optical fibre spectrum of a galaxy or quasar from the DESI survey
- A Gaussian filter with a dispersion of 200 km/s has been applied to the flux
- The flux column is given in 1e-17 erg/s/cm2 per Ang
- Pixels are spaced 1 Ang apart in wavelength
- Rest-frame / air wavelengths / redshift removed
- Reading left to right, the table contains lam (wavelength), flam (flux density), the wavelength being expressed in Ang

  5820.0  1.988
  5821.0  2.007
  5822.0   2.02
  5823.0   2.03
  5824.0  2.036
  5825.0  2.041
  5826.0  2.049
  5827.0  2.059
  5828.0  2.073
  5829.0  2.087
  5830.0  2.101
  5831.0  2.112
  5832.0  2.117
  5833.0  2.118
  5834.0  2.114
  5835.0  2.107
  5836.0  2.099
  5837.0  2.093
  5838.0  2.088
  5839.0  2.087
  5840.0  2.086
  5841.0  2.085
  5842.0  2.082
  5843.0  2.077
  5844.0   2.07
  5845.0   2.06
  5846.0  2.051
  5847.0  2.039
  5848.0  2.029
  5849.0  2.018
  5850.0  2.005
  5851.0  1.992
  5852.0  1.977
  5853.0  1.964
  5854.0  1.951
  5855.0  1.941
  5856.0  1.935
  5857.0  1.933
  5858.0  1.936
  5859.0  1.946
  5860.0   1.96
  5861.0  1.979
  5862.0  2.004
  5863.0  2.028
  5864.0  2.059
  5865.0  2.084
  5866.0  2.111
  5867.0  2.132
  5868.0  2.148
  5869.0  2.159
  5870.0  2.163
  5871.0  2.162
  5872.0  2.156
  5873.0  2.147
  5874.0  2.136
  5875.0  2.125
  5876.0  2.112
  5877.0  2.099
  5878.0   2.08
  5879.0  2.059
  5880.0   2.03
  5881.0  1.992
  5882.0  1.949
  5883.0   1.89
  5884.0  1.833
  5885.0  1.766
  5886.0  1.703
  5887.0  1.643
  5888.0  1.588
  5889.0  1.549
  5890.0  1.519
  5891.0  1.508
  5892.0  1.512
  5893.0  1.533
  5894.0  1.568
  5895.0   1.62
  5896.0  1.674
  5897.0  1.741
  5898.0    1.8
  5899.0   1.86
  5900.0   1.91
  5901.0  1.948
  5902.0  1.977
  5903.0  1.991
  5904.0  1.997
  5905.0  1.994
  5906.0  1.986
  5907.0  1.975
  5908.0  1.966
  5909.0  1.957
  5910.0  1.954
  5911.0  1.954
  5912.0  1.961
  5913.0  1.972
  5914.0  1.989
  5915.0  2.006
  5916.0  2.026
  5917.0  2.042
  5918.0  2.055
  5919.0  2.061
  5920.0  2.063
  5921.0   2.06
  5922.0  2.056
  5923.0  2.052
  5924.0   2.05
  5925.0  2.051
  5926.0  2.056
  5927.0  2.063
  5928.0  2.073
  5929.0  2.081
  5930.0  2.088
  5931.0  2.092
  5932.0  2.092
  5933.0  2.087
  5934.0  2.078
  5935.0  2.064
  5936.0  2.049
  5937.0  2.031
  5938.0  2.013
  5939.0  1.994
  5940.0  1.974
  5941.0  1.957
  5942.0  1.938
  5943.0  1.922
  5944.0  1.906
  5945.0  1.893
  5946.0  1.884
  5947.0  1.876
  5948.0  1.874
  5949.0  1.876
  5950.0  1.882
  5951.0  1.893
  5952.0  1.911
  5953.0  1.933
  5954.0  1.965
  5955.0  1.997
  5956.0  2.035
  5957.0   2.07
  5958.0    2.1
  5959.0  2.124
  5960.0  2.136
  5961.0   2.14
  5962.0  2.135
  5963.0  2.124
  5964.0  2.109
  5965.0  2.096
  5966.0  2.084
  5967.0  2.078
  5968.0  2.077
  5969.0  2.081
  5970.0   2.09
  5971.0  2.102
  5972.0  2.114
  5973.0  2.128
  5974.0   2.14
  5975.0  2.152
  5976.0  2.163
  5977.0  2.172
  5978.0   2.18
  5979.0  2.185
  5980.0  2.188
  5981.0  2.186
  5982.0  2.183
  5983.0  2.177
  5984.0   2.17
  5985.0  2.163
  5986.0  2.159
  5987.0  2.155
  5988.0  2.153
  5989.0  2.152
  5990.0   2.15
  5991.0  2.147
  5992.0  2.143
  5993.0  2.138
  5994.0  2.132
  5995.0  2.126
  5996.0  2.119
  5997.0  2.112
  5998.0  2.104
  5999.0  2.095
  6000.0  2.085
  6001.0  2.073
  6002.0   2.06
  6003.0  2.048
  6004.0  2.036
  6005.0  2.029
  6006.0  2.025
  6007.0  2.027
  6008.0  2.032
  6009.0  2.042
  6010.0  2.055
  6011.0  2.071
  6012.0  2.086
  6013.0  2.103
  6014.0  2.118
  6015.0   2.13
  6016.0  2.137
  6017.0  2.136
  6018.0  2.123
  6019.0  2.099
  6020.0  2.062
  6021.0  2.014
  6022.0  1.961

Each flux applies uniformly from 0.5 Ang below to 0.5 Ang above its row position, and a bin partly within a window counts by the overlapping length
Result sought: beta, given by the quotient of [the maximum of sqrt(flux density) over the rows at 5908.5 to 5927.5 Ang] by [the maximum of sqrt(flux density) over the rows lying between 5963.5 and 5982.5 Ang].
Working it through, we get 0.97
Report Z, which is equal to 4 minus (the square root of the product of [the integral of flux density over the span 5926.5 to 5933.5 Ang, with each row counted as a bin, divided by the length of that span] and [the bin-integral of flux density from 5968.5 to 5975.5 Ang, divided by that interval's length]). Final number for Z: 1.90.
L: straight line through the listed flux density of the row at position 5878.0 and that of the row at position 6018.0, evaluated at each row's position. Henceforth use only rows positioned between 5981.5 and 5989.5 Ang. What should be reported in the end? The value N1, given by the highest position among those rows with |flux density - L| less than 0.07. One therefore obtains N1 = 5989.0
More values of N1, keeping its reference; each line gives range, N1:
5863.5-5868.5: 5867.0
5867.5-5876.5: 5876.0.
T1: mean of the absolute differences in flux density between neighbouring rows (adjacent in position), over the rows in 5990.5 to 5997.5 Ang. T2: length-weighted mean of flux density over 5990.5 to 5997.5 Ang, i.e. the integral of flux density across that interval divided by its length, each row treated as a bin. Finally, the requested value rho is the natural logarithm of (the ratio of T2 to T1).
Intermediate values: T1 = 0.0058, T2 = 2.13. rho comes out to 5.90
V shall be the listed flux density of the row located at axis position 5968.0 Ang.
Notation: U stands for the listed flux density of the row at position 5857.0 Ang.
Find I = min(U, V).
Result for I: 1.93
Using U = 1.933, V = 2.077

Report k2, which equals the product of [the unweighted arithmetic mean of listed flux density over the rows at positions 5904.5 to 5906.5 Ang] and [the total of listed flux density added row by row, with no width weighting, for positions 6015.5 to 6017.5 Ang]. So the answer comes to 8.50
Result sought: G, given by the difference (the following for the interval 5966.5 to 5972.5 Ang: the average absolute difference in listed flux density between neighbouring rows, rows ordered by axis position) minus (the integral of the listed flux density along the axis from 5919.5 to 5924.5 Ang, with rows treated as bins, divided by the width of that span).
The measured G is -2.05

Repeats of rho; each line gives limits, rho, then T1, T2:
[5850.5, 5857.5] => 5.29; 0.0098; 1.96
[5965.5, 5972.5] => 5.65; 0.0073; 2.09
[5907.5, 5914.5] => 5.52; 0.0078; 1.96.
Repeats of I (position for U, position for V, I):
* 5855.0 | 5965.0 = 1.94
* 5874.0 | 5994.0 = 2.13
